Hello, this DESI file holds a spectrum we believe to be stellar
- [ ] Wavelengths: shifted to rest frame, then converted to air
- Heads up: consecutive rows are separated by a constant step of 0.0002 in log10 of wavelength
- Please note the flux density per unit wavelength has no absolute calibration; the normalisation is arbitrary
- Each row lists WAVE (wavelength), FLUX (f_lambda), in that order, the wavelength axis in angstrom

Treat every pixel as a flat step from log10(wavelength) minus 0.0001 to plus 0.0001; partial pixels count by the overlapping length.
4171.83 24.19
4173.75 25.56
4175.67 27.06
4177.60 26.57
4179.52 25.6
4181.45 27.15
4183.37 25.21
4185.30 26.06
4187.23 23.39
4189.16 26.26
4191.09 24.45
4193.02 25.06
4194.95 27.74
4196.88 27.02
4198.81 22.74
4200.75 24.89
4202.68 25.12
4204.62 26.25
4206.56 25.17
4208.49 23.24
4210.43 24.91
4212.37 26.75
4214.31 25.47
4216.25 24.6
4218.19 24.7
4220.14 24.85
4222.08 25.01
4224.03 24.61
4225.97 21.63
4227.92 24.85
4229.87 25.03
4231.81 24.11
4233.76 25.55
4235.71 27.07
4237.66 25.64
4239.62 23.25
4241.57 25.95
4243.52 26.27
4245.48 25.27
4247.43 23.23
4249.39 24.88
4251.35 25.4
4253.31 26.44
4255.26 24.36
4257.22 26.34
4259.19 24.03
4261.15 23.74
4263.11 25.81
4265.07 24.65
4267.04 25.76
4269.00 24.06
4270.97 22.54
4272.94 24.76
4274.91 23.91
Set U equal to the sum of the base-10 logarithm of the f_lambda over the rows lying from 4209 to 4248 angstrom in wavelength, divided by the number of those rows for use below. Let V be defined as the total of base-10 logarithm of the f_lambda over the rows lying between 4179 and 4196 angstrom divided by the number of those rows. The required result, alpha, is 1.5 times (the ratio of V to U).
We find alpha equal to 1.513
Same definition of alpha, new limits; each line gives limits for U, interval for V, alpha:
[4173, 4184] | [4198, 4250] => 1.476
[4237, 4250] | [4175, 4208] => 1.513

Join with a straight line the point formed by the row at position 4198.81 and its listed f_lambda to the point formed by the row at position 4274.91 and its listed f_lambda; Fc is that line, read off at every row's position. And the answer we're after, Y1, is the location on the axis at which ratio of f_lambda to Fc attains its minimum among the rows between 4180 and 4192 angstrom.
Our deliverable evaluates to 4187.23 angstrom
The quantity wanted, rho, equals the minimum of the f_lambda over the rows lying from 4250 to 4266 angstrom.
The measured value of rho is 23.74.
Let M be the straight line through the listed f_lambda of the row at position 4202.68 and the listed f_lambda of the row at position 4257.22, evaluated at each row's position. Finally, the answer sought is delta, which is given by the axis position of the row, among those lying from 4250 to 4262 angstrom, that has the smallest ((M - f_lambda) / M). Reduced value 4253.31 angstrom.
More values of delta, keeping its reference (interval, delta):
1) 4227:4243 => 4235.71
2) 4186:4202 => 4194.95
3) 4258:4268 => 4263.11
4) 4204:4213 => 4212.37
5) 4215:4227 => 4222.08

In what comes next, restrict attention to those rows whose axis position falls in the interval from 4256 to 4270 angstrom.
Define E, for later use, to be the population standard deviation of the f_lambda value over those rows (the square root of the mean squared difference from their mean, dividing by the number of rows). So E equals 0.96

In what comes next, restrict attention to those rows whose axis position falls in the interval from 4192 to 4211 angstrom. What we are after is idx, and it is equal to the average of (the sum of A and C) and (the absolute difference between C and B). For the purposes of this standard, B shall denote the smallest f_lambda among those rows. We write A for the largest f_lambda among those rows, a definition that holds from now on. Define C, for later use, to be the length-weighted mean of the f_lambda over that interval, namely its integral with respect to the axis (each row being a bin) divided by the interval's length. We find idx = 27.7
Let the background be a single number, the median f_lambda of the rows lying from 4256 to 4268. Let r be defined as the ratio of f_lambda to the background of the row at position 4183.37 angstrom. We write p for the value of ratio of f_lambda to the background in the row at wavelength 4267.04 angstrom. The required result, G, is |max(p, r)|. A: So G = 1.02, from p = 1.02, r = 1.00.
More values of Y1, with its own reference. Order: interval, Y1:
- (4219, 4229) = 4225.97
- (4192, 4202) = 4198.81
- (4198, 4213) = 4198.81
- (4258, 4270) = 4261.15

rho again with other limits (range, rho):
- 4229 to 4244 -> 23.25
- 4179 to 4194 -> 23.39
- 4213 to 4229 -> 21.63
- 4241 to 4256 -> 23.23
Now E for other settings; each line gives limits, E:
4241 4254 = 1.01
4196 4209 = 1.41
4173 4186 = 0.71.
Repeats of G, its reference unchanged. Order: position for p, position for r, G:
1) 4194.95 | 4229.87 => 1.10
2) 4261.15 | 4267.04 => 1.02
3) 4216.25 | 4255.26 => 0.98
